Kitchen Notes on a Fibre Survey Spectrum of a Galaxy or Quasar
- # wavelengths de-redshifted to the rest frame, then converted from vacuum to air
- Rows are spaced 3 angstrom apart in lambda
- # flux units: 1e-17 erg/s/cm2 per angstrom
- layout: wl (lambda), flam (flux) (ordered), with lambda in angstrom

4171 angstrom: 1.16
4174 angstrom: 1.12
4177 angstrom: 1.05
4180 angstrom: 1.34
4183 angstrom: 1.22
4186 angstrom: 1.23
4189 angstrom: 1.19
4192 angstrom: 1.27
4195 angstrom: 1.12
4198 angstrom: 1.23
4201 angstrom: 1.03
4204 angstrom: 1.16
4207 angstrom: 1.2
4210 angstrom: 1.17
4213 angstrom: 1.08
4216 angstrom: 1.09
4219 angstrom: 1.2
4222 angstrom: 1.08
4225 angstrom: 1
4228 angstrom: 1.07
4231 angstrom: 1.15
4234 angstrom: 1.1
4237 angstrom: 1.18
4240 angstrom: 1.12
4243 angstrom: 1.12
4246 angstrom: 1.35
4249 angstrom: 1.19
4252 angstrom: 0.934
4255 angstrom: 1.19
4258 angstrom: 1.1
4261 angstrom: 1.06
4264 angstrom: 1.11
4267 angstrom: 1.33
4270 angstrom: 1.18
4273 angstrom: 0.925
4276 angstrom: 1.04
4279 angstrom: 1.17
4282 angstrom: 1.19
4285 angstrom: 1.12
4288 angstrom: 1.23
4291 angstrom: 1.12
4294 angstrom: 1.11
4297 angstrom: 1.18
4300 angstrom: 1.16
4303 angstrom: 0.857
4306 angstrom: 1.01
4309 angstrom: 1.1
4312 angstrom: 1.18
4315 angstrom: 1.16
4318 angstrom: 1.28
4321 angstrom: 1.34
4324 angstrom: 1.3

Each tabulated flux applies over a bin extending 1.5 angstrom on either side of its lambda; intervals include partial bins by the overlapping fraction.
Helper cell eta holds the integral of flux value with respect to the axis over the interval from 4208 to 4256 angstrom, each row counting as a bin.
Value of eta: 54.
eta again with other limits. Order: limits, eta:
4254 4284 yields 34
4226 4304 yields 88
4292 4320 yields 31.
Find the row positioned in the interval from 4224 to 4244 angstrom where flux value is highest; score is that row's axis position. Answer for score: 4237 angstrom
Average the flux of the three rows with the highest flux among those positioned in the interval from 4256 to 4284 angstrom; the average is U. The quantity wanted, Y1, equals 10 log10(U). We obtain 0.91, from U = 1.23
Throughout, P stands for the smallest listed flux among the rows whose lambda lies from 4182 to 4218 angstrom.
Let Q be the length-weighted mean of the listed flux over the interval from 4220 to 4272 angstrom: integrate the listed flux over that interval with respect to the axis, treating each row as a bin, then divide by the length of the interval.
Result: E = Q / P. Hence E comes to 1.10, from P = 1.03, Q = 1.13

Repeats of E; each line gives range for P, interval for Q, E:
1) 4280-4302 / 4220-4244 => 0.99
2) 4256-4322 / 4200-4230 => 1.30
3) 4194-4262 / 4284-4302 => 1.23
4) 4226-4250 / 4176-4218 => 1.10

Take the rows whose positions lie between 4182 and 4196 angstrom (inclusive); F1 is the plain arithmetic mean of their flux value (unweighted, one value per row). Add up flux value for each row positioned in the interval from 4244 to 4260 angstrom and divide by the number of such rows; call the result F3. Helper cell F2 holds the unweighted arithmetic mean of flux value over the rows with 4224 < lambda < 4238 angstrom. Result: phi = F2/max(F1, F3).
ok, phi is 0.912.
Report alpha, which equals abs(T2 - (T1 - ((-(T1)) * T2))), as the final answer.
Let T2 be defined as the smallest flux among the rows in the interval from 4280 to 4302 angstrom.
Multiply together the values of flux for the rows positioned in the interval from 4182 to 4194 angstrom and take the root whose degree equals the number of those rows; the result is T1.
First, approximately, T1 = 1.23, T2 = 1.11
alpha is 1.48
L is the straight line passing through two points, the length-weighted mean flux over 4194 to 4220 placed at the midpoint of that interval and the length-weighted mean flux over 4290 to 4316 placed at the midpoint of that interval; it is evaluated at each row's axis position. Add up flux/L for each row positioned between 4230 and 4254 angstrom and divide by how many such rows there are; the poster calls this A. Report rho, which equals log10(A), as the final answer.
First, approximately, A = 1.02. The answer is 0.007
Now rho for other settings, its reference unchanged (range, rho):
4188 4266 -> 0.001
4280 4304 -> 0.008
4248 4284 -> 0.002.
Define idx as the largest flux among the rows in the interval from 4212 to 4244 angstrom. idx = 1.2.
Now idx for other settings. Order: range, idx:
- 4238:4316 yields 1.35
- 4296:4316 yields 1.18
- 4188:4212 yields 1.27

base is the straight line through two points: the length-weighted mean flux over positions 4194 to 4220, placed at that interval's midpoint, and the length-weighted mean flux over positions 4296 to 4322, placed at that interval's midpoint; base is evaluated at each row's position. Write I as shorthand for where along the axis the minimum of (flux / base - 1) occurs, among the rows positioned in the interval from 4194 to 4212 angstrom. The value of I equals 4201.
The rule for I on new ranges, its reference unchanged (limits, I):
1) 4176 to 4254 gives 4252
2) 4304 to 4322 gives 4306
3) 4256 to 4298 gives 4273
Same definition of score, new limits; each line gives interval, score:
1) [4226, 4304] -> 4246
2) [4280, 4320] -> 4318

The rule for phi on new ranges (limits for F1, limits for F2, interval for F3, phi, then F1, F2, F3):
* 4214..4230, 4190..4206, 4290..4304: 1.068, 1.09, 1.16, 1.09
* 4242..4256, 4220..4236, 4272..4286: 0.934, 1.16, 1.08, 1.09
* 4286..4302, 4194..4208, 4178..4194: 0.918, 1.16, 1.15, 1.25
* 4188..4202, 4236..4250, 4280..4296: 1.021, 1.17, 1.19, 1.15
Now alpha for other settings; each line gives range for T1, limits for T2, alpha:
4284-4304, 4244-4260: 1.20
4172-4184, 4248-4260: 1.34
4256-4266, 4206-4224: 1.19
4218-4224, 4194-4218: 1.28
